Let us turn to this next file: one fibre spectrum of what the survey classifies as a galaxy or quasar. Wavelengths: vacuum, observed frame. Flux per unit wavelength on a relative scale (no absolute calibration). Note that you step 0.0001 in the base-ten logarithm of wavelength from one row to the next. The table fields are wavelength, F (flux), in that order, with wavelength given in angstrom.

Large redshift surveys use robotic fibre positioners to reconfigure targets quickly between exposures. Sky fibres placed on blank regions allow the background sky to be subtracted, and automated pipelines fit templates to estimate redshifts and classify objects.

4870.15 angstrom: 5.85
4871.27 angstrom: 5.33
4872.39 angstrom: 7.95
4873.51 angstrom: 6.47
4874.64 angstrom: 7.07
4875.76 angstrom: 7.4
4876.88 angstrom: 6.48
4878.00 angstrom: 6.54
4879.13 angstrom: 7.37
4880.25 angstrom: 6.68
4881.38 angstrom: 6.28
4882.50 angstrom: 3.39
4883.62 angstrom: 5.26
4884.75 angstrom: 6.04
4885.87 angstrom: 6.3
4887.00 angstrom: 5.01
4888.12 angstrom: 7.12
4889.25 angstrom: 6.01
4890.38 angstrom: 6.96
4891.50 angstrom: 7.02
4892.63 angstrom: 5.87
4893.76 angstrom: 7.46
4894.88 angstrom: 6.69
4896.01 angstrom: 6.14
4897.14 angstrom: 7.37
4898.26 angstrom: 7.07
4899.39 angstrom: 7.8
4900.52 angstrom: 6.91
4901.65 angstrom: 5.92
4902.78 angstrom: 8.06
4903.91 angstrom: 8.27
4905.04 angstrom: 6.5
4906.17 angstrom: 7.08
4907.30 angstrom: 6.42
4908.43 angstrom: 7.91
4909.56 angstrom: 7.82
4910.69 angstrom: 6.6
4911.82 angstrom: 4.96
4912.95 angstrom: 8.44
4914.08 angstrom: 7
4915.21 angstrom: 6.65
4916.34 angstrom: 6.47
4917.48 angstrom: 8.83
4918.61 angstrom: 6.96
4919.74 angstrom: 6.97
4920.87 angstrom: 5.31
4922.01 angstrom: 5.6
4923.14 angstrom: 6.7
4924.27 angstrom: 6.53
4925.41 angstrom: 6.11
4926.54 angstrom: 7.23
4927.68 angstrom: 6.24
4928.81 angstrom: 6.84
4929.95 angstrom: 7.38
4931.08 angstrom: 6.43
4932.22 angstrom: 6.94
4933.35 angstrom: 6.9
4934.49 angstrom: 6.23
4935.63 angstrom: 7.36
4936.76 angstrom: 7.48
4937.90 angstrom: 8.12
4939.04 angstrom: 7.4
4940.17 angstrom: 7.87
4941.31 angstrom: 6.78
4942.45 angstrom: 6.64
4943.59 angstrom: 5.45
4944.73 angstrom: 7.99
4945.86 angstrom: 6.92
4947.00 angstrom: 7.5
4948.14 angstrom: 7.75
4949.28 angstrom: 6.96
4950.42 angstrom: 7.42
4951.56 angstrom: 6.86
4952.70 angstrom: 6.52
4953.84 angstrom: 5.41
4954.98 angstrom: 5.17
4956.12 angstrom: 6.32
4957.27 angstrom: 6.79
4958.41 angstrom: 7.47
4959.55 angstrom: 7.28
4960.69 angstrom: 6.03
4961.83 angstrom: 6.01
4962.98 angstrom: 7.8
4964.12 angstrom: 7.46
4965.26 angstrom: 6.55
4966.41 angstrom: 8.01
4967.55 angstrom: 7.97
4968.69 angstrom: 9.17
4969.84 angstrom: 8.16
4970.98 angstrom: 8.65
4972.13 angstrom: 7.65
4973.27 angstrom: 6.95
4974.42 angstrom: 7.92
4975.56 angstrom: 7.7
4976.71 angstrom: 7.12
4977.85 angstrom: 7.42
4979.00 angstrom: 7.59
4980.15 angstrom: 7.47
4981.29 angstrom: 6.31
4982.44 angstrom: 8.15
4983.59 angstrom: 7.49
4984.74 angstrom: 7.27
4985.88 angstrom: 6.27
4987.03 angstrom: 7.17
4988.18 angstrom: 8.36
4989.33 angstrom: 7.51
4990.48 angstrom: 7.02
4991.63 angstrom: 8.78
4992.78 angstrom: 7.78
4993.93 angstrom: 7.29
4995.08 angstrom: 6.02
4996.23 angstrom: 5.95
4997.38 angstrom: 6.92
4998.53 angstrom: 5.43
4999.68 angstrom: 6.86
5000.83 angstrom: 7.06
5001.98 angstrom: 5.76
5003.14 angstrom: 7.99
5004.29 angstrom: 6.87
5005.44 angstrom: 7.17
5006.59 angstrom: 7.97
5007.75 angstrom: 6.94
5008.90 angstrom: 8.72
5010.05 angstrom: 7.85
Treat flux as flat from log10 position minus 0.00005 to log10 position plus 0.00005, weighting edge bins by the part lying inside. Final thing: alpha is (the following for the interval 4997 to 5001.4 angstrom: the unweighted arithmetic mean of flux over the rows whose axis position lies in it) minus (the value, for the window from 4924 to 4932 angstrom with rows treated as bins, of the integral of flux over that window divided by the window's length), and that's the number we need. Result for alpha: -0.1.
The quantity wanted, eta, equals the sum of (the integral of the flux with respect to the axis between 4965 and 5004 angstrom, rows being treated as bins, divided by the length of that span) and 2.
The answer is 9.35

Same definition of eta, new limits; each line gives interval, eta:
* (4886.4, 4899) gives 8.63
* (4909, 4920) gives 9.08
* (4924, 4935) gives 8.69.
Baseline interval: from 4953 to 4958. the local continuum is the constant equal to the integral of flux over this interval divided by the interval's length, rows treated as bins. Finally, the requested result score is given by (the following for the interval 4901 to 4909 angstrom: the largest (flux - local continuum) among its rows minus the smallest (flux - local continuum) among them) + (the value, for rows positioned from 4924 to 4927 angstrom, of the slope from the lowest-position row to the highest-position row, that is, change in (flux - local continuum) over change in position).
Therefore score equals 2.7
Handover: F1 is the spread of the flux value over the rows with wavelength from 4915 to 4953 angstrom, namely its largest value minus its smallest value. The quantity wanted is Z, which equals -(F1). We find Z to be -3.5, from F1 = 3.5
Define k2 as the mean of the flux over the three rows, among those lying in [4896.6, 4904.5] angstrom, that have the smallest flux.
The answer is 6.6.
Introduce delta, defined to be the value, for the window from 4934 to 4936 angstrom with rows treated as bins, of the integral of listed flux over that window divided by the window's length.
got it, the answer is 6.75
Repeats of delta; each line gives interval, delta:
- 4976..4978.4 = 7.30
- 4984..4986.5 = 6.83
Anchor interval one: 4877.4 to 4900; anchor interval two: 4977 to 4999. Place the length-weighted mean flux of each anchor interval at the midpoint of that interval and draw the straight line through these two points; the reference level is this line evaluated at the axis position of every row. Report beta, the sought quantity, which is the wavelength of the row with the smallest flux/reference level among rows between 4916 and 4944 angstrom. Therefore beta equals 4920.87 angstrom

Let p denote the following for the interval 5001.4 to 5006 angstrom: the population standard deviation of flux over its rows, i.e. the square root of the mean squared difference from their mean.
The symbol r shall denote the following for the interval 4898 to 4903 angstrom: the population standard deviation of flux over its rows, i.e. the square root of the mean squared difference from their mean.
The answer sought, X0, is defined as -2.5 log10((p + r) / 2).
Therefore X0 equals 0.28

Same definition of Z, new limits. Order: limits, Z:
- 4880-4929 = -5.4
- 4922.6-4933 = -1.3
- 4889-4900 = -1.9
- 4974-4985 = -1.8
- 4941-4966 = -2.8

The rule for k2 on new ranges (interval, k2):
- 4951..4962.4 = 5.5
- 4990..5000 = 5.8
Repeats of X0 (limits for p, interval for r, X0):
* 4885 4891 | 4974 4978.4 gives 0.69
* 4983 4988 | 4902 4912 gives 0.33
